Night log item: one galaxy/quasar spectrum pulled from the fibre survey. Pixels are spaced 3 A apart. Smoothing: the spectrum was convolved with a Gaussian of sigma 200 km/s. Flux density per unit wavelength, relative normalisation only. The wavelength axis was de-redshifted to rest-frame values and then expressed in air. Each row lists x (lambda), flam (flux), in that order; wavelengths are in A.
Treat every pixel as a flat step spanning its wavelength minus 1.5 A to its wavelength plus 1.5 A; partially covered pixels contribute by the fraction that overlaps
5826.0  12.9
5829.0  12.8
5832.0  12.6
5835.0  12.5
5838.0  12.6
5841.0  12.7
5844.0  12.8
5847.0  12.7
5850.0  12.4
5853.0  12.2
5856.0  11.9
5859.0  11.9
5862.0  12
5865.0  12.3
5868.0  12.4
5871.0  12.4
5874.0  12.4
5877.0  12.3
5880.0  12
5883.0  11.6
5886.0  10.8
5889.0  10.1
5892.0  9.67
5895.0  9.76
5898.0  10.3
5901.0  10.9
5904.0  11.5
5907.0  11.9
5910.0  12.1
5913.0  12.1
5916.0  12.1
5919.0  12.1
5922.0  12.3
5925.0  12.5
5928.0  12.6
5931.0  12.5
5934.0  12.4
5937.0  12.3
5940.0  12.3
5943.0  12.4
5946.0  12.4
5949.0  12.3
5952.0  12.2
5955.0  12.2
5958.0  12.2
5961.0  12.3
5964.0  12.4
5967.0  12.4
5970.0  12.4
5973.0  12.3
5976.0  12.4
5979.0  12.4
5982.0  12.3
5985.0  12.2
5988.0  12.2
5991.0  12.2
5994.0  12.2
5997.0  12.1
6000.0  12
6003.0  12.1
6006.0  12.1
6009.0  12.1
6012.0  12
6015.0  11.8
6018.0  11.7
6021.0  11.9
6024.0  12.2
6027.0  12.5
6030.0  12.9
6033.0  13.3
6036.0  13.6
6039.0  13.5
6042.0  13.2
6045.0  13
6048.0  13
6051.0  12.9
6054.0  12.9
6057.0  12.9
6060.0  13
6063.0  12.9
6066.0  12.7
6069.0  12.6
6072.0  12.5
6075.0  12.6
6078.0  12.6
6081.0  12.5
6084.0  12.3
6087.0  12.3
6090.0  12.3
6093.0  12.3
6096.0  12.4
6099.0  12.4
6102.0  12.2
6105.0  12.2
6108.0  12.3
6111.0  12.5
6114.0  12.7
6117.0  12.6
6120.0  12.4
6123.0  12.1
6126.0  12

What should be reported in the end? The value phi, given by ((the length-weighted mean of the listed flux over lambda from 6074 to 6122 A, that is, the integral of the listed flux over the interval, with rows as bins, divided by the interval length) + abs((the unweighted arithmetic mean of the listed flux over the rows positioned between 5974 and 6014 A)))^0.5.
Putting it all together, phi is 4.96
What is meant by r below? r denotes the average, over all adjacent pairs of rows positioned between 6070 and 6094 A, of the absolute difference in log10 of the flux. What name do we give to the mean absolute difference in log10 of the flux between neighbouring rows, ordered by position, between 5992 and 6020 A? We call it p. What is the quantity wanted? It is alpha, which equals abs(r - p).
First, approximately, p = 0.0032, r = 0.002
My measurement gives 0.0012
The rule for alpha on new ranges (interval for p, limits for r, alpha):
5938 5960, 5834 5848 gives 0.0017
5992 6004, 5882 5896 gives 0.0172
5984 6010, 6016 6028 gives 0.0082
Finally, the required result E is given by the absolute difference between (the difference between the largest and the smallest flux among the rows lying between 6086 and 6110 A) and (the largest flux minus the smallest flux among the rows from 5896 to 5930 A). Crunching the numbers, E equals 2.1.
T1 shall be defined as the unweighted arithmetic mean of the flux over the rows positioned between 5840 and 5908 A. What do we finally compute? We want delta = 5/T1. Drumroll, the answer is 0.428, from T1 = 11.7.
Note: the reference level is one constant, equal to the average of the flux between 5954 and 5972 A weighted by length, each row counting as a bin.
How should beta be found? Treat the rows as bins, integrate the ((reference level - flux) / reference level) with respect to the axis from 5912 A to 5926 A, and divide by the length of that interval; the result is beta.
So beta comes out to 0.009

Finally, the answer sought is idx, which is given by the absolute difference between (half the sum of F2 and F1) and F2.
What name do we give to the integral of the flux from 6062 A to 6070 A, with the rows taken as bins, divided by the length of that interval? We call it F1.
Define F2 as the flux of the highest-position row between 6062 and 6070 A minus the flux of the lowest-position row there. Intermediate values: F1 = 12.7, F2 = -0.30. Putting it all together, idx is 6.5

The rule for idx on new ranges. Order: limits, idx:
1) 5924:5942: 6.3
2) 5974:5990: 6.2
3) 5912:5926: 5.9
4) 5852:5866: 6.0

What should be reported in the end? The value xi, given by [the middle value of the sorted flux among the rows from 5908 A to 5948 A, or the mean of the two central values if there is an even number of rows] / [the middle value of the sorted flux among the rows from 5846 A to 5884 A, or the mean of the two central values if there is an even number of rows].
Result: 1.00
